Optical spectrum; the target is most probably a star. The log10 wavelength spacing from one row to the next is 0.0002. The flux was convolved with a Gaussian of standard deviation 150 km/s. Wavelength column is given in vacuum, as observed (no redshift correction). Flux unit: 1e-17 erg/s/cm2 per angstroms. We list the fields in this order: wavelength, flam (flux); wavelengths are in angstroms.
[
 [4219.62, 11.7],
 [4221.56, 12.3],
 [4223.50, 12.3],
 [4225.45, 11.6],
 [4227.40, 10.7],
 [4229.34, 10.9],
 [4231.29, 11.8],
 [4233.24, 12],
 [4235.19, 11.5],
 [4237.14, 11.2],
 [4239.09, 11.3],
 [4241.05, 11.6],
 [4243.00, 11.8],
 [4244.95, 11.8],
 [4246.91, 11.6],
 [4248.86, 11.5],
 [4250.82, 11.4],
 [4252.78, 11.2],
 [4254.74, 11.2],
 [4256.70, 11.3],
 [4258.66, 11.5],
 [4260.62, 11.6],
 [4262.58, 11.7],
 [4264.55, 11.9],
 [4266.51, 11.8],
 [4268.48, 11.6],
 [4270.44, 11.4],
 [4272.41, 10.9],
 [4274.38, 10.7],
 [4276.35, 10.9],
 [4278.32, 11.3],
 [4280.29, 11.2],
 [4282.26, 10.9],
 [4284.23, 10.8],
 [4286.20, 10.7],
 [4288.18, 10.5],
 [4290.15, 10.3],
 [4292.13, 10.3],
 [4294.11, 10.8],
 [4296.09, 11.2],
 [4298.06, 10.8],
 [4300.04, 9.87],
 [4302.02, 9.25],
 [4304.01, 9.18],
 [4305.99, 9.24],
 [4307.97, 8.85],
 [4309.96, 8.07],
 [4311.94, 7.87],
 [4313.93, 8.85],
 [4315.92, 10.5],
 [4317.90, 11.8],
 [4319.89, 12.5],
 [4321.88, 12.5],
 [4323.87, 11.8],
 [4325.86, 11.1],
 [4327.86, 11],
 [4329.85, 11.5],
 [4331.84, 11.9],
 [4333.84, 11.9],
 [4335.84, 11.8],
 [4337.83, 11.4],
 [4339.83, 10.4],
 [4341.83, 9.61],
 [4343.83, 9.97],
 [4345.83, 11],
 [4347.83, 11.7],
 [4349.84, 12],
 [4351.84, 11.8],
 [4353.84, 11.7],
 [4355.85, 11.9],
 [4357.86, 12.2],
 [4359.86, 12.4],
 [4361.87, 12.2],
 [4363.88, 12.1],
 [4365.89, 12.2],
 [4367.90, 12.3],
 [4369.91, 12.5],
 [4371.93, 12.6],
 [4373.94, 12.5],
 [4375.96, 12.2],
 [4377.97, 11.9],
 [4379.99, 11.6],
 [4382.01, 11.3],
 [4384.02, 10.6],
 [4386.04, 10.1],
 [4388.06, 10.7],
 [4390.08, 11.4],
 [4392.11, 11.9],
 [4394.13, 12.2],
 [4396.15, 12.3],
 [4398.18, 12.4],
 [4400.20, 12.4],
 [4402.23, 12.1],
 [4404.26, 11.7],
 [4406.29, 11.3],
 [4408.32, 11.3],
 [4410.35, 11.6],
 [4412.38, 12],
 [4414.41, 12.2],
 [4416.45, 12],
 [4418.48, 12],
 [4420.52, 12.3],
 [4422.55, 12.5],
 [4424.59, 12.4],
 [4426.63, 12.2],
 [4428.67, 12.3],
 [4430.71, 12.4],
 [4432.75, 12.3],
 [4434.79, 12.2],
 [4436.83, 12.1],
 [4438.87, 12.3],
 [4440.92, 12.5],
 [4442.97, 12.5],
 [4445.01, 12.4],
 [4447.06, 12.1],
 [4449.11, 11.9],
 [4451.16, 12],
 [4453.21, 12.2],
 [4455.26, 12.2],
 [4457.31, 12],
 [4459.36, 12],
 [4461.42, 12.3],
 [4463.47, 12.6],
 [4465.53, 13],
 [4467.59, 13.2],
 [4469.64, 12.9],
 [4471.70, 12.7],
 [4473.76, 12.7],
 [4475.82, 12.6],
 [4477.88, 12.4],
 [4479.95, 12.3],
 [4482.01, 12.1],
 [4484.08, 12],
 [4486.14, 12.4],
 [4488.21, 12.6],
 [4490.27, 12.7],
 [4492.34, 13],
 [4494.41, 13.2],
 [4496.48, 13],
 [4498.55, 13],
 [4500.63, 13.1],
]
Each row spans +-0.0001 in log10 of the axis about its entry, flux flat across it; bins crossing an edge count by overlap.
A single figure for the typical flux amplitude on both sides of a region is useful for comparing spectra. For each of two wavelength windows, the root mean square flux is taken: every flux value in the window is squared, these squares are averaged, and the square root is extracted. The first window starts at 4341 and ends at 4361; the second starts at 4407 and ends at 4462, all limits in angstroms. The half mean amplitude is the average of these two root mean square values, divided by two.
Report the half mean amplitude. 5.91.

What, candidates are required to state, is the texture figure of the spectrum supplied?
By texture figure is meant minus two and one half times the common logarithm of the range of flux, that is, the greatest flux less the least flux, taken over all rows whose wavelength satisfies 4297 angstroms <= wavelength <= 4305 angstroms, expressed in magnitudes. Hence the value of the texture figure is -0.5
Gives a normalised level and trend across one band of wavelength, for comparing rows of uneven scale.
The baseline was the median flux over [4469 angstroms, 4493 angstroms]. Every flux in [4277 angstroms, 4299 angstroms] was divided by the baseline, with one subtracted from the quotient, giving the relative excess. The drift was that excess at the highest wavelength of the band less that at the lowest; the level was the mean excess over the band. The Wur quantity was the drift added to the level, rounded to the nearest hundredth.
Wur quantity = -0.18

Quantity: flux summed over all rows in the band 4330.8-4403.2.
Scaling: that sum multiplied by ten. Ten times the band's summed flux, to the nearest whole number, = 4212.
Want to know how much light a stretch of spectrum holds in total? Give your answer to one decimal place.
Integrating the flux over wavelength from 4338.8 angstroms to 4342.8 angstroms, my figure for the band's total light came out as 40.0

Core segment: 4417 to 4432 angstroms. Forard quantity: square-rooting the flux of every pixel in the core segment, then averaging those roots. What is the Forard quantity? 3.51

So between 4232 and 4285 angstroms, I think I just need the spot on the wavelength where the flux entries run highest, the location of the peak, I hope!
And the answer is 4233.24 angstroms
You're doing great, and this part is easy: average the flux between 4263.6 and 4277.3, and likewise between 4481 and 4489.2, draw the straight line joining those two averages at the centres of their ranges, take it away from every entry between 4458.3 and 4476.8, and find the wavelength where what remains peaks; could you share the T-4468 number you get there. 4467.59 angstroms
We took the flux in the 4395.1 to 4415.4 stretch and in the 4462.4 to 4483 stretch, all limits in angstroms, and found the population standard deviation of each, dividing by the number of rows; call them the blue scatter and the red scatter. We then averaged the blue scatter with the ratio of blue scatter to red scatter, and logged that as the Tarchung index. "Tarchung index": 0.85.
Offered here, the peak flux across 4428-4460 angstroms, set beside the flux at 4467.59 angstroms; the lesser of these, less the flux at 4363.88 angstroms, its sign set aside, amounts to 0.40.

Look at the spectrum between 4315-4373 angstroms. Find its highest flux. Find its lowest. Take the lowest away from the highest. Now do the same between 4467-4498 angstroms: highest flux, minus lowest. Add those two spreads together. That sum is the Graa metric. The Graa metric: 4.2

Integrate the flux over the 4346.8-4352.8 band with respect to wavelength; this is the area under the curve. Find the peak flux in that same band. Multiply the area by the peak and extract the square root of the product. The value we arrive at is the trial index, 29.2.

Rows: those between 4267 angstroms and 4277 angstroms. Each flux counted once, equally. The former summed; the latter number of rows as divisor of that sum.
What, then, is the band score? 11.1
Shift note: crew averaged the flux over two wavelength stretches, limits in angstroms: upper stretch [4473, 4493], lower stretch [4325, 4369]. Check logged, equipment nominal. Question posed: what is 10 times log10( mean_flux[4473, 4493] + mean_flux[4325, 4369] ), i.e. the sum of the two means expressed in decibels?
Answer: 13.8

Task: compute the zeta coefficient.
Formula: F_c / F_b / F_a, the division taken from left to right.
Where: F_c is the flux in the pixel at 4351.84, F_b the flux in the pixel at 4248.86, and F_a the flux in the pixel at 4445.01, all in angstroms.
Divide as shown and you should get 0.083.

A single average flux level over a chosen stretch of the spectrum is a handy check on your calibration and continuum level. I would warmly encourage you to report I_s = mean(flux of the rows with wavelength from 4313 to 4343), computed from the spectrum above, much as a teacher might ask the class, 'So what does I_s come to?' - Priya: 11.2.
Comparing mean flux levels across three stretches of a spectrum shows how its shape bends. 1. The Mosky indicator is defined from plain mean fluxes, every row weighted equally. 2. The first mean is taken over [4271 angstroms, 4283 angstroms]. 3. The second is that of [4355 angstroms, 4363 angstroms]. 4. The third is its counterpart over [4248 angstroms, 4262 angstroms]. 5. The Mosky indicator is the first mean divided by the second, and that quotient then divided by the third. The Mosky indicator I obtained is 0.079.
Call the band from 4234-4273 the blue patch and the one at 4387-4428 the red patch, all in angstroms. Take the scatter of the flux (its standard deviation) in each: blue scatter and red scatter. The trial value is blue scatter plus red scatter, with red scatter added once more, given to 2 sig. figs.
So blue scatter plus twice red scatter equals 1.2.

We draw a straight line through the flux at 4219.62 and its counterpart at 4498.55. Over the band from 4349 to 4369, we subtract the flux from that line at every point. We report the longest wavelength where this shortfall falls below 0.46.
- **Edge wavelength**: 4367.90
